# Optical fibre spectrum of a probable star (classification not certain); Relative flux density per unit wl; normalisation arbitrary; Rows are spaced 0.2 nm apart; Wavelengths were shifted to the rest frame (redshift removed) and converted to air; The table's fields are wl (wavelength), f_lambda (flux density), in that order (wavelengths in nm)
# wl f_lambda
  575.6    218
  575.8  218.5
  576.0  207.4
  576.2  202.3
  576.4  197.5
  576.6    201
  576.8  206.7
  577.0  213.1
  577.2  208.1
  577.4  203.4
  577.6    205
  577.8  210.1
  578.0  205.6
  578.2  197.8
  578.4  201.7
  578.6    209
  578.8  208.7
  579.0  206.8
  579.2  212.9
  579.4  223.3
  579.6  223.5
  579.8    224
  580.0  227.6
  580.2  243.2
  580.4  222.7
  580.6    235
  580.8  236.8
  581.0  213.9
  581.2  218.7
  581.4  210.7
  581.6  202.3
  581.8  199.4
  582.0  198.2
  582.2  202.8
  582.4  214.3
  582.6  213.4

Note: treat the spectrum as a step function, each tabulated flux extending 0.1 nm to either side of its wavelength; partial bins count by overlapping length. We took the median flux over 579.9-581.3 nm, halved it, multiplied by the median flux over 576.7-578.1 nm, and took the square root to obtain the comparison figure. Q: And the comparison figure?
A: 153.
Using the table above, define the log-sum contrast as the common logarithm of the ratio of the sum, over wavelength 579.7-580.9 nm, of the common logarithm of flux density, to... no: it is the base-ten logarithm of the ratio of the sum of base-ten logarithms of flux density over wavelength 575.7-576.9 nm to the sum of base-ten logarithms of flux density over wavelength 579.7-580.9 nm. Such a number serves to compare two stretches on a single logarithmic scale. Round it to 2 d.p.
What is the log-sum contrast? -0.01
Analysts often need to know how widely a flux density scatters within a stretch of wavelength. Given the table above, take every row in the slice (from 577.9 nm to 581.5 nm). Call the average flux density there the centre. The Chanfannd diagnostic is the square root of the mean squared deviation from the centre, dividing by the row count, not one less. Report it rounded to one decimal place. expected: 12.3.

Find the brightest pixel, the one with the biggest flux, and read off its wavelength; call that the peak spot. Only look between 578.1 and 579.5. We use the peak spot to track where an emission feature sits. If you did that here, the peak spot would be 579.4 nm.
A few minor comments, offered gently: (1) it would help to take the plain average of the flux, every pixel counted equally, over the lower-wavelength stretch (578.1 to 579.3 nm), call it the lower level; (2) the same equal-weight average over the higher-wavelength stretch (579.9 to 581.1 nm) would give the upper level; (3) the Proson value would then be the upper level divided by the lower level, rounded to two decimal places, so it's 1.12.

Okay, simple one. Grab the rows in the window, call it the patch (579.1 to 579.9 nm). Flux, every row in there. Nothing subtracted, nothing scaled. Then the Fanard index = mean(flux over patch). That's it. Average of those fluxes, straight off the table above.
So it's 221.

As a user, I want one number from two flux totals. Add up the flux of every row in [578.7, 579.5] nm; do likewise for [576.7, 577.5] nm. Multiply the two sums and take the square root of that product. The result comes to 841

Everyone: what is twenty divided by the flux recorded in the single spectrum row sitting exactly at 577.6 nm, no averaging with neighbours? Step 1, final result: 0.0976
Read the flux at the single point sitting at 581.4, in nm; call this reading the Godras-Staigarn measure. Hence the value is 210.7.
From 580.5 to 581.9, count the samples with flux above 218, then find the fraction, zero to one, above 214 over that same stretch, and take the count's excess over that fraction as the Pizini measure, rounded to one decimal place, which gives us 2.6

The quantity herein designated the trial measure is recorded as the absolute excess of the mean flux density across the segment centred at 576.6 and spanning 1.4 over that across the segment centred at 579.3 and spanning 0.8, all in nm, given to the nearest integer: 11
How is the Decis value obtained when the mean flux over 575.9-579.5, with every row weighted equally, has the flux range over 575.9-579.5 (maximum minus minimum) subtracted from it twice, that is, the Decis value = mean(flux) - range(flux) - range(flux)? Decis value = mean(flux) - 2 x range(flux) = 155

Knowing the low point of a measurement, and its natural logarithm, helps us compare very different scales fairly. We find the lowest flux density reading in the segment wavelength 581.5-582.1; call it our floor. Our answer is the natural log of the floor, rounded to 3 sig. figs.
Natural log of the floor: 5.29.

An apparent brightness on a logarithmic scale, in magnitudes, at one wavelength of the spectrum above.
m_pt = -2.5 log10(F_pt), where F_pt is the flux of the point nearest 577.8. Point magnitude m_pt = -5.81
